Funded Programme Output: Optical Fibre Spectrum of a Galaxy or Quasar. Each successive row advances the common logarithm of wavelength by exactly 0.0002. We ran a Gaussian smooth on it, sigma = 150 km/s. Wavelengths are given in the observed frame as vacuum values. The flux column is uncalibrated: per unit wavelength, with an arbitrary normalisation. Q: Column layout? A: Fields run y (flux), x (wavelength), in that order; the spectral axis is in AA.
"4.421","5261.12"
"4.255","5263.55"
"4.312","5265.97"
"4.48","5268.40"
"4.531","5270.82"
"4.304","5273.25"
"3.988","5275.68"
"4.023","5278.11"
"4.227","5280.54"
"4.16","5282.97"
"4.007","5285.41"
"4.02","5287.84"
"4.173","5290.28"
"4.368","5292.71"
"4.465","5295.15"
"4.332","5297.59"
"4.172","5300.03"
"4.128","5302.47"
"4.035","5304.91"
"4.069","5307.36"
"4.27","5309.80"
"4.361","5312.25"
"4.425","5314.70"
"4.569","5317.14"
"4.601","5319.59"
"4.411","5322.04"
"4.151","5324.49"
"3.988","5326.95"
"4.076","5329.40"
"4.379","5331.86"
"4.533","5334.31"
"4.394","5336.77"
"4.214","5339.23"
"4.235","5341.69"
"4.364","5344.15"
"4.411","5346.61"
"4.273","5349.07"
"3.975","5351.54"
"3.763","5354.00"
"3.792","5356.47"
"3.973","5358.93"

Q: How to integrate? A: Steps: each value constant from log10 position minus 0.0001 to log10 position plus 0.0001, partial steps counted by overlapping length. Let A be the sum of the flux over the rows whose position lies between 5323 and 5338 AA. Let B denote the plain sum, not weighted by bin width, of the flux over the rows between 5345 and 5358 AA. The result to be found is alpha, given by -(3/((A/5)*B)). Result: -0.029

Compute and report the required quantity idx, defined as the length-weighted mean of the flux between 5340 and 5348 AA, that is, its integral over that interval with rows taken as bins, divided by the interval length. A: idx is 4.33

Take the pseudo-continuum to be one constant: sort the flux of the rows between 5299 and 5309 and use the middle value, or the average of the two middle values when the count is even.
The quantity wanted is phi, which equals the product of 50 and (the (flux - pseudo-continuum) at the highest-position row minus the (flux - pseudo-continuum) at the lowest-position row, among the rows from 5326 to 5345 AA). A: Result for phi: 19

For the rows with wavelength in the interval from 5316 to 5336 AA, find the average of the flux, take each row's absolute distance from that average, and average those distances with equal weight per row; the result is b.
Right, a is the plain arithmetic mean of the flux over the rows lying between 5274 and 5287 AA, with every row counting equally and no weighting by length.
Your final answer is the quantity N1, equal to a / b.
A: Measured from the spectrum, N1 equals 20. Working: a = 4.08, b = 0.20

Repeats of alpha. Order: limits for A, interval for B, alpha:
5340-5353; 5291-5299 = -0.054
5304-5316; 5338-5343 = -0.084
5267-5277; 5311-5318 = -0.065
